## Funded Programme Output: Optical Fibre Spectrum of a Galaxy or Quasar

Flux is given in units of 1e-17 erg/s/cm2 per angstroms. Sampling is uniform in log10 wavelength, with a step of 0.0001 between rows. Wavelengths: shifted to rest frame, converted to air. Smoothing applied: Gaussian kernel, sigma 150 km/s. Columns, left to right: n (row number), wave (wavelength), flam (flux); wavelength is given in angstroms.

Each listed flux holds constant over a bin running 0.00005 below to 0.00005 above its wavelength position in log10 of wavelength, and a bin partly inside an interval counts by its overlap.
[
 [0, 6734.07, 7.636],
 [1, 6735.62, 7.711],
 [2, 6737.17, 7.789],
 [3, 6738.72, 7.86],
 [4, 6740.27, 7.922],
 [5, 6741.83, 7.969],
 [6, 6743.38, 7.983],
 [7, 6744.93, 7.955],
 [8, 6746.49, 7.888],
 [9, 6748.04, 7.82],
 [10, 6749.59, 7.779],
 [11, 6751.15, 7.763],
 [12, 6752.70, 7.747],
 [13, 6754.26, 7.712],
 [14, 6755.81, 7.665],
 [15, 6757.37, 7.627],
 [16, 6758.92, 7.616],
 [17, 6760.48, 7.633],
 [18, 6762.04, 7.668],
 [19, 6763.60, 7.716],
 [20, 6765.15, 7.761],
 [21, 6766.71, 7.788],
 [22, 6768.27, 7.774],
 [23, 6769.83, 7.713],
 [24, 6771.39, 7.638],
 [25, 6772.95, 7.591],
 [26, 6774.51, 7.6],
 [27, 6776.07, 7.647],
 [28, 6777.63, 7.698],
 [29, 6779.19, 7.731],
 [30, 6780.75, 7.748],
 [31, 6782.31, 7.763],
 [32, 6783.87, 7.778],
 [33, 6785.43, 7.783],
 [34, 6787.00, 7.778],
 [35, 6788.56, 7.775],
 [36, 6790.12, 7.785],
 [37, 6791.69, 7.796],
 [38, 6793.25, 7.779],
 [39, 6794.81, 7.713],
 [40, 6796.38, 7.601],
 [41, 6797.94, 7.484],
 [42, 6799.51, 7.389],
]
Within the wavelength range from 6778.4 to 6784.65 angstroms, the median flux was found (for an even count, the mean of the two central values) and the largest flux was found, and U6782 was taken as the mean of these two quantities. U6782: 7.77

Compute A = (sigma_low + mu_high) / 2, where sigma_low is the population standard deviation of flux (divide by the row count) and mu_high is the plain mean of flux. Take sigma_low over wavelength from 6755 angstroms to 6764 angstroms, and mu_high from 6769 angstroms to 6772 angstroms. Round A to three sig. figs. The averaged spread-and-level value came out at 3.85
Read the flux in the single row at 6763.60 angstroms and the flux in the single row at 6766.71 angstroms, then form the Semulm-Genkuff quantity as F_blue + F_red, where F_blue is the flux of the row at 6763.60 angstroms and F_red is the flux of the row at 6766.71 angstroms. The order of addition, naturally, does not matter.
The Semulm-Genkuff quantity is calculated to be 15.5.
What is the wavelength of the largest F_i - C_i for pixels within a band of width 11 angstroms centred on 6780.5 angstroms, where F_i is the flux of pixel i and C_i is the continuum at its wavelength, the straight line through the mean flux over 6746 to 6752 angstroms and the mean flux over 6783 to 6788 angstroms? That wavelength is 6785.43 angstroms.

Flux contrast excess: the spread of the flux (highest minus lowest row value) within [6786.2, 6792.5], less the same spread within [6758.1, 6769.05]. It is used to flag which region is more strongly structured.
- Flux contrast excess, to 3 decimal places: -0.151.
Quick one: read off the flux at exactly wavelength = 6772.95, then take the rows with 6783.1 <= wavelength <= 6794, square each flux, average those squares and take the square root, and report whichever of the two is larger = 7.78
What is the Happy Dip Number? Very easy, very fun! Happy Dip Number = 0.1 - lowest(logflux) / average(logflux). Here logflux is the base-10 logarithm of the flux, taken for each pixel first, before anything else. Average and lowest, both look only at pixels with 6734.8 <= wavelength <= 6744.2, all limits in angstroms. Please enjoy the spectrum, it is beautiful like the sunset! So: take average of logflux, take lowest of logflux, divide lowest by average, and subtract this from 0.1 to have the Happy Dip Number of -0.890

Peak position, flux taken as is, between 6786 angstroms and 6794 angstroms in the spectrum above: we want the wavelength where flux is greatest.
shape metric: 6791.69 angstroms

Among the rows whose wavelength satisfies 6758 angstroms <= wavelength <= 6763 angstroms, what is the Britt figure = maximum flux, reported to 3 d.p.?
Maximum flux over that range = 7.668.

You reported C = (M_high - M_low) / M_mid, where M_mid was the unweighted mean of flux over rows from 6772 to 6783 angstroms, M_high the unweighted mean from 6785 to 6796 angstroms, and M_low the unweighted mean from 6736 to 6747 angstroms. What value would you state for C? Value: -0.018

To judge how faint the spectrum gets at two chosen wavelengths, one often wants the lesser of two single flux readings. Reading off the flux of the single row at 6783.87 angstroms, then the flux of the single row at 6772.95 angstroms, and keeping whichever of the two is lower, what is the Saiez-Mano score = 7.59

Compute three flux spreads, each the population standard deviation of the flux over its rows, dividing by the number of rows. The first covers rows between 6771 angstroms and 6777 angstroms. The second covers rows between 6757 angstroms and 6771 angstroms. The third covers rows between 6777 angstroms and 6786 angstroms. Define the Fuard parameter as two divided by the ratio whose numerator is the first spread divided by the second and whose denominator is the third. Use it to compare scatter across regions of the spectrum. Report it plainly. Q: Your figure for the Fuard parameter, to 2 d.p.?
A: 0.15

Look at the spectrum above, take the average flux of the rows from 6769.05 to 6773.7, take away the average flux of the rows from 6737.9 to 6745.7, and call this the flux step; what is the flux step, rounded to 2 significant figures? -0.29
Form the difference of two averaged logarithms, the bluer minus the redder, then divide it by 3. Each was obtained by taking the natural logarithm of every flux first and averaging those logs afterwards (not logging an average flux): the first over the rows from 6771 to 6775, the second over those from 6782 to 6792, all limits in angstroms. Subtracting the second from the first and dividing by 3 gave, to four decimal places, -0.0074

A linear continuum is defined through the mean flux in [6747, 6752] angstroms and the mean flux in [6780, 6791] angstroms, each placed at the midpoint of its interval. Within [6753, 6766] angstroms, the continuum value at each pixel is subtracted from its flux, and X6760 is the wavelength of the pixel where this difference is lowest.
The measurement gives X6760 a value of 6758.92 angstroms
